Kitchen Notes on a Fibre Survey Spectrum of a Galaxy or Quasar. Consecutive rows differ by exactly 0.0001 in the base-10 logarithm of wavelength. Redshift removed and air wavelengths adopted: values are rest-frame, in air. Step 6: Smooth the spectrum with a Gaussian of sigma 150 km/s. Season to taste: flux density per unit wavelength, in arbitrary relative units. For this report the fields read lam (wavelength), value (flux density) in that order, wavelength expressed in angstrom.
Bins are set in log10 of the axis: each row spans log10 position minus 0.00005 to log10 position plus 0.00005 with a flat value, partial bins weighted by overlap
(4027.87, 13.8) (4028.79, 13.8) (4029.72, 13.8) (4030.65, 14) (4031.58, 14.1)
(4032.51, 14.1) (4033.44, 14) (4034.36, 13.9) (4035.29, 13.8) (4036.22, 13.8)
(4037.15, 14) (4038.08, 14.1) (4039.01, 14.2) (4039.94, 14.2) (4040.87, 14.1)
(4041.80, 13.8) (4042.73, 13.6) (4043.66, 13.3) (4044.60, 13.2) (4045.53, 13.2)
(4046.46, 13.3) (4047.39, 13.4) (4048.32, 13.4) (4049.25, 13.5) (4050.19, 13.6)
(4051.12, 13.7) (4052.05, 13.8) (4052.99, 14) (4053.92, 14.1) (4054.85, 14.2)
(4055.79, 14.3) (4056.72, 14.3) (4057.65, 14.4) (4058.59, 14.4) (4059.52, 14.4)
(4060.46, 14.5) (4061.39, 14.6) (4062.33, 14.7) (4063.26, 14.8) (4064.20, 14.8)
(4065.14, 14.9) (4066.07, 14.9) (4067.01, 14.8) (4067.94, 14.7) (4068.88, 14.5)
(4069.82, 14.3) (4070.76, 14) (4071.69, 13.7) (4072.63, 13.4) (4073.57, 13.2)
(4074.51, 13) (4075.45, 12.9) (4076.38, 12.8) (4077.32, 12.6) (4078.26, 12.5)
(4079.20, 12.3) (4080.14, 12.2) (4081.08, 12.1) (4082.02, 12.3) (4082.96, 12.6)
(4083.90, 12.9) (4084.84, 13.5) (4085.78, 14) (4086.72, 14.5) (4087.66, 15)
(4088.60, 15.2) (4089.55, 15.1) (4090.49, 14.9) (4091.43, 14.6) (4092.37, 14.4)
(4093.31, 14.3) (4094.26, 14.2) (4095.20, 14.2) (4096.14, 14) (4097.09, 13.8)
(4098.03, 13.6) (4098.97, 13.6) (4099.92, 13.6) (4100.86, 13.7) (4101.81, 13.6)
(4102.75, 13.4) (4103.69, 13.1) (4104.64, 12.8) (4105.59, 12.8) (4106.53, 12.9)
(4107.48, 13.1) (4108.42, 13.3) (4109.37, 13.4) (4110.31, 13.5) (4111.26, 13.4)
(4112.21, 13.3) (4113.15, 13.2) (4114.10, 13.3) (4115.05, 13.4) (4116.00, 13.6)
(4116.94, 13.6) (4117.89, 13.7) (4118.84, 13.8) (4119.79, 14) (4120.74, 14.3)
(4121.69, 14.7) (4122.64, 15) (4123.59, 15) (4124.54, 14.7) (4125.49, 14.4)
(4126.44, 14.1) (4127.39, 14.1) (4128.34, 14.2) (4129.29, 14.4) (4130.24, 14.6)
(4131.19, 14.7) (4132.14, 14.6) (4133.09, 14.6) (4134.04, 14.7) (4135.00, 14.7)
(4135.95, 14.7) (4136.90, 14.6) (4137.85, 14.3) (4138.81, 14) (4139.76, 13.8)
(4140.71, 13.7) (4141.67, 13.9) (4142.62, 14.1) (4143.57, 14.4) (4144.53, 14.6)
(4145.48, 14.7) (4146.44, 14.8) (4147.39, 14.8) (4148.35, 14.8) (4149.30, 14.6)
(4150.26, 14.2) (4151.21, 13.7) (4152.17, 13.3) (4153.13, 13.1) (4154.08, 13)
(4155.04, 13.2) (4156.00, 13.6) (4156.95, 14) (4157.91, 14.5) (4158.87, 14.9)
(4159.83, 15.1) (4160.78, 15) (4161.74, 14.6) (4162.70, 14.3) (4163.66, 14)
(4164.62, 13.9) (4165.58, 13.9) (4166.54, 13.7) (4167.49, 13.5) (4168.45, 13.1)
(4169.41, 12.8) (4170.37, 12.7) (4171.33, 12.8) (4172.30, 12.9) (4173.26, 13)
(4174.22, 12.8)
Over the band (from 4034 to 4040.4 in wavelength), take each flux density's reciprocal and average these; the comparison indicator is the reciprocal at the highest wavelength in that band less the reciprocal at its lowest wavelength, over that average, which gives -0.02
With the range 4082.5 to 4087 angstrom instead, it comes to -0.14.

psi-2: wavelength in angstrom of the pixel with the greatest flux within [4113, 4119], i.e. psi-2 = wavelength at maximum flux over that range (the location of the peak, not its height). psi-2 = 4118.84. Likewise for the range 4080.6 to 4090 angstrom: 4088.60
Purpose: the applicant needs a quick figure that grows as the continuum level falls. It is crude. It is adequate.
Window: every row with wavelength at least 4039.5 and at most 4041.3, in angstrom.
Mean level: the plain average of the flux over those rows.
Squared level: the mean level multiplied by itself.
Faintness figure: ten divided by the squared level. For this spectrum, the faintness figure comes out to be 0.0499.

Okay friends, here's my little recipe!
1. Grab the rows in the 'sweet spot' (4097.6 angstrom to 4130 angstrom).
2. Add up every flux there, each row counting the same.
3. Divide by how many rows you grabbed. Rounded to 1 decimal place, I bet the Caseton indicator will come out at 13.7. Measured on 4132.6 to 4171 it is 14.1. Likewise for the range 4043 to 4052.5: 13.4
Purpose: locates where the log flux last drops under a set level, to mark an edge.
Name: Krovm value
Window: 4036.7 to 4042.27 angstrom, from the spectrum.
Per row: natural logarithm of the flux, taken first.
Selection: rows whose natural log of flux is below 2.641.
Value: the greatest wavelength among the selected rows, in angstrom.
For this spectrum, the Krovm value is 4041.80 angstrom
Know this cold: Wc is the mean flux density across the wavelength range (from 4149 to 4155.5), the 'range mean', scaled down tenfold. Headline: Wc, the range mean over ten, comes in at 1.36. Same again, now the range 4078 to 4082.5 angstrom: 1.23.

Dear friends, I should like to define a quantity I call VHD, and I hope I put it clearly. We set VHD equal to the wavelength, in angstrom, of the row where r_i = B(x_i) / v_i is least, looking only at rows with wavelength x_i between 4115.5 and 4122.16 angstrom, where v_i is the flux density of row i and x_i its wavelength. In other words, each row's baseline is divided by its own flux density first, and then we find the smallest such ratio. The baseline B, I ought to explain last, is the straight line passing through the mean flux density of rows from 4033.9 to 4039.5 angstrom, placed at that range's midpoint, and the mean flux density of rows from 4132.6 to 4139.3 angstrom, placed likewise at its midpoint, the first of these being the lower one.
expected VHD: 4121.69 angstrom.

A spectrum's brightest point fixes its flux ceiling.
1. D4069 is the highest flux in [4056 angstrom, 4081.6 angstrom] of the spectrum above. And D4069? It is 14.9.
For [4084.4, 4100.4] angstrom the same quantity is 15.2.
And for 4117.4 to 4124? 15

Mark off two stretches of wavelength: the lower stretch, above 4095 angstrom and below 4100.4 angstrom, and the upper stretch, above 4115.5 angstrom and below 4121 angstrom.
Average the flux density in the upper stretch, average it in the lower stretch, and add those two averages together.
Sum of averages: 27.6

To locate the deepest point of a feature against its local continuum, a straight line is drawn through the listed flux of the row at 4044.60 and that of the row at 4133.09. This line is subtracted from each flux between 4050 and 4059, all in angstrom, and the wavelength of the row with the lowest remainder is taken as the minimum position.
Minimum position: 4050.19 angstrom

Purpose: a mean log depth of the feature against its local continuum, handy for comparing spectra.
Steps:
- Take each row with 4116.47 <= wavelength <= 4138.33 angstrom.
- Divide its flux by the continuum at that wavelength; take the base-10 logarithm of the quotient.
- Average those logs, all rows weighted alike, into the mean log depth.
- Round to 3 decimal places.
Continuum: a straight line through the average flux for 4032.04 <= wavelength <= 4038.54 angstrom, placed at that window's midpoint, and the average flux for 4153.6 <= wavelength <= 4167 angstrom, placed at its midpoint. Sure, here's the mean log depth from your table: 0.010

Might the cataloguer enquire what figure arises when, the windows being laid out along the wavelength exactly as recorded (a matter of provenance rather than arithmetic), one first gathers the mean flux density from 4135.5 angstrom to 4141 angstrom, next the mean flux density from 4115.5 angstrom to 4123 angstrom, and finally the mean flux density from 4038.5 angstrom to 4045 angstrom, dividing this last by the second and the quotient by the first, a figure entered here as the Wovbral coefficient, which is 0.0689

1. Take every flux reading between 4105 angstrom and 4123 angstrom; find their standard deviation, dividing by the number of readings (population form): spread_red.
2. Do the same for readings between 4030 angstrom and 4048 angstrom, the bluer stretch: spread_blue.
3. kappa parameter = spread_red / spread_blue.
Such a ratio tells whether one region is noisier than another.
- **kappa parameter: 1.6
